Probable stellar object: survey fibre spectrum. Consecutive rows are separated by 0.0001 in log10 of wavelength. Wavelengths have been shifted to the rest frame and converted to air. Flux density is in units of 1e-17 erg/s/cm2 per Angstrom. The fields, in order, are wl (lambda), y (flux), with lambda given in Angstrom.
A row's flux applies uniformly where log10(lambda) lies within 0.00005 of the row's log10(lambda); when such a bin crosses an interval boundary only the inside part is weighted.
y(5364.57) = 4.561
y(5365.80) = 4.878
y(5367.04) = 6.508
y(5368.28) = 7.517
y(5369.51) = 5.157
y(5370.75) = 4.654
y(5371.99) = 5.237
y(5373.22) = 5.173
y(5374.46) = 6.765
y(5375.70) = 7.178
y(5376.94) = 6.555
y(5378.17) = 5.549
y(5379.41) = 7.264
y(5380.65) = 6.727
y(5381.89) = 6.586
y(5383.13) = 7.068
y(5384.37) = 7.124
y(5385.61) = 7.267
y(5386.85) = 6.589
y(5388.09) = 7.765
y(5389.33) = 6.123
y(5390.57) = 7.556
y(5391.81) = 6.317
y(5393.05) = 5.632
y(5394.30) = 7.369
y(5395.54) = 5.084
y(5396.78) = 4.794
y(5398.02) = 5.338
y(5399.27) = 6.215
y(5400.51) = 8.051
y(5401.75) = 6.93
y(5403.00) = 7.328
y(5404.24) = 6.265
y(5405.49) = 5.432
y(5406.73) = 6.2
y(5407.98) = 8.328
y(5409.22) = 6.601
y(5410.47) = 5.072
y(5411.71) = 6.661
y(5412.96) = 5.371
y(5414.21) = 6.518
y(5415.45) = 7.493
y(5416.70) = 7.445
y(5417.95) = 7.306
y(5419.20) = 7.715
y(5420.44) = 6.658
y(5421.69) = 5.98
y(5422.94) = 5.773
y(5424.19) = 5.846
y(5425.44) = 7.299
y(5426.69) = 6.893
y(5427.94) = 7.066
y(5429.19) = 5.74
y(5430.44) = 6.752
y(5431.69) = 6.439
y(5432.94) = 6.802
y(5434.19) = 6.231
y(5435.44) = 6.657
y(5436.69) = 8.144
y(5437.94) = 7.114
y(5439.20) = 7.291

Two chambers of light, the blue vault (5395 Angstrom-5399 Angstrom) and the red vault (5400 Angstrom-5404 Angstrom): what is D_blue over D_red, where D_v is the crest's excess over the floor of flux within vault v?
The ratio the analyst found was 0.49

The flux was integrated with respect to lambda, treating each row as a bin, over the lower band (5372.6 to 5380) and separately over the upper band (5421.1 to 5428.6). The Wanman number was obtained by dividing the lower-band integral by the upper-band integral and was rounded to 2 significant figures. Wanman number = 0.98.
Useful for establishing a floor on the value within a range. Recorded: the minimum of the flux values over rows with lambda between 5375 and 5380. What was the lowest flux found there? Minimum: 5.549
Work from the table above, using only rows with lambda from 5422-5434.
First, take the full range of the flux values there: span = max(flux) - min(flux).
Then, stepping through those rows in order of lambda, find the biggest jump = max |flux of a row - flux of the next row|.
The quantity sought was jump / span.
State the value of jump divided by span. 0.93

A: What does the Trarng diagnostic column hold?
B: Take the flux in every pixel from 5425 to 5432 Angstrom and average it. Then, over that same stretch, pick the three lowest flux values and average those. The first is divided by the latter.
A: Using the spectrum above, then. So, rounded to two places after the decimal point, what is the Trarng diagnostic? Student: 1.06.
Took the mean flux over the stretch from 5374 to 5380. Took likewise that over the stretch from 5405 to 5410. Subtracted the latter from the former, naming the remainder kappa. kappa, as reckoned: 0.0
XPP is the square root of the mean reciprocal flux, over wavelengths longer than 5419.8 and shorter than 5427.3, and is 0.3966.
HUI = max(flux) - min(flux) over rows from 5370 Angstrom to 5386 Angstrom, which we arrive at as 2.6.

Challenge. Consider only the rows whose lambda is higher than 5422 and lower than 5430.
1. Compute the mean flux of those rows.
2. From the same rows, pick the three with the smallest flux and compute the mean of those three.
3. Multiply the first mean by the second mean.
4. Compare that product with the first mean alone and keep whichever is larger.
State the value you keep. 37.2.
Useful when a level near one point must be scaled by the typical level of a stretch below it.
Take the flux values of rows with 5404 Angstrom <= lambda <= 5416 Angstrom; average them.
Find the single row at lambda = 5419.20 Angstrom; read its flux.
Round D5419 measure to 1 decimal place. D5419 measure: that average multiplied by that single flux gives 49.3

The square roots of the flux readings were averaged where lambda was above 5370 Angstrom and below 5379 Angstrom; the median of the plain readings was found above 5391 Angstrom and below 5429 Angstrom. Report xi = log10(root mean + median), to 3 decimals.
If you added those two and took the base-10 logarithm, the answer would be 0.953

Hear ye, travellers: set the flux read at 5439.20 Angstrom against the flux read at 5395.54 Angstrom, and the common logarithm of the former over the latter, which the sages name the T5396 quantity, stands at 0.16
